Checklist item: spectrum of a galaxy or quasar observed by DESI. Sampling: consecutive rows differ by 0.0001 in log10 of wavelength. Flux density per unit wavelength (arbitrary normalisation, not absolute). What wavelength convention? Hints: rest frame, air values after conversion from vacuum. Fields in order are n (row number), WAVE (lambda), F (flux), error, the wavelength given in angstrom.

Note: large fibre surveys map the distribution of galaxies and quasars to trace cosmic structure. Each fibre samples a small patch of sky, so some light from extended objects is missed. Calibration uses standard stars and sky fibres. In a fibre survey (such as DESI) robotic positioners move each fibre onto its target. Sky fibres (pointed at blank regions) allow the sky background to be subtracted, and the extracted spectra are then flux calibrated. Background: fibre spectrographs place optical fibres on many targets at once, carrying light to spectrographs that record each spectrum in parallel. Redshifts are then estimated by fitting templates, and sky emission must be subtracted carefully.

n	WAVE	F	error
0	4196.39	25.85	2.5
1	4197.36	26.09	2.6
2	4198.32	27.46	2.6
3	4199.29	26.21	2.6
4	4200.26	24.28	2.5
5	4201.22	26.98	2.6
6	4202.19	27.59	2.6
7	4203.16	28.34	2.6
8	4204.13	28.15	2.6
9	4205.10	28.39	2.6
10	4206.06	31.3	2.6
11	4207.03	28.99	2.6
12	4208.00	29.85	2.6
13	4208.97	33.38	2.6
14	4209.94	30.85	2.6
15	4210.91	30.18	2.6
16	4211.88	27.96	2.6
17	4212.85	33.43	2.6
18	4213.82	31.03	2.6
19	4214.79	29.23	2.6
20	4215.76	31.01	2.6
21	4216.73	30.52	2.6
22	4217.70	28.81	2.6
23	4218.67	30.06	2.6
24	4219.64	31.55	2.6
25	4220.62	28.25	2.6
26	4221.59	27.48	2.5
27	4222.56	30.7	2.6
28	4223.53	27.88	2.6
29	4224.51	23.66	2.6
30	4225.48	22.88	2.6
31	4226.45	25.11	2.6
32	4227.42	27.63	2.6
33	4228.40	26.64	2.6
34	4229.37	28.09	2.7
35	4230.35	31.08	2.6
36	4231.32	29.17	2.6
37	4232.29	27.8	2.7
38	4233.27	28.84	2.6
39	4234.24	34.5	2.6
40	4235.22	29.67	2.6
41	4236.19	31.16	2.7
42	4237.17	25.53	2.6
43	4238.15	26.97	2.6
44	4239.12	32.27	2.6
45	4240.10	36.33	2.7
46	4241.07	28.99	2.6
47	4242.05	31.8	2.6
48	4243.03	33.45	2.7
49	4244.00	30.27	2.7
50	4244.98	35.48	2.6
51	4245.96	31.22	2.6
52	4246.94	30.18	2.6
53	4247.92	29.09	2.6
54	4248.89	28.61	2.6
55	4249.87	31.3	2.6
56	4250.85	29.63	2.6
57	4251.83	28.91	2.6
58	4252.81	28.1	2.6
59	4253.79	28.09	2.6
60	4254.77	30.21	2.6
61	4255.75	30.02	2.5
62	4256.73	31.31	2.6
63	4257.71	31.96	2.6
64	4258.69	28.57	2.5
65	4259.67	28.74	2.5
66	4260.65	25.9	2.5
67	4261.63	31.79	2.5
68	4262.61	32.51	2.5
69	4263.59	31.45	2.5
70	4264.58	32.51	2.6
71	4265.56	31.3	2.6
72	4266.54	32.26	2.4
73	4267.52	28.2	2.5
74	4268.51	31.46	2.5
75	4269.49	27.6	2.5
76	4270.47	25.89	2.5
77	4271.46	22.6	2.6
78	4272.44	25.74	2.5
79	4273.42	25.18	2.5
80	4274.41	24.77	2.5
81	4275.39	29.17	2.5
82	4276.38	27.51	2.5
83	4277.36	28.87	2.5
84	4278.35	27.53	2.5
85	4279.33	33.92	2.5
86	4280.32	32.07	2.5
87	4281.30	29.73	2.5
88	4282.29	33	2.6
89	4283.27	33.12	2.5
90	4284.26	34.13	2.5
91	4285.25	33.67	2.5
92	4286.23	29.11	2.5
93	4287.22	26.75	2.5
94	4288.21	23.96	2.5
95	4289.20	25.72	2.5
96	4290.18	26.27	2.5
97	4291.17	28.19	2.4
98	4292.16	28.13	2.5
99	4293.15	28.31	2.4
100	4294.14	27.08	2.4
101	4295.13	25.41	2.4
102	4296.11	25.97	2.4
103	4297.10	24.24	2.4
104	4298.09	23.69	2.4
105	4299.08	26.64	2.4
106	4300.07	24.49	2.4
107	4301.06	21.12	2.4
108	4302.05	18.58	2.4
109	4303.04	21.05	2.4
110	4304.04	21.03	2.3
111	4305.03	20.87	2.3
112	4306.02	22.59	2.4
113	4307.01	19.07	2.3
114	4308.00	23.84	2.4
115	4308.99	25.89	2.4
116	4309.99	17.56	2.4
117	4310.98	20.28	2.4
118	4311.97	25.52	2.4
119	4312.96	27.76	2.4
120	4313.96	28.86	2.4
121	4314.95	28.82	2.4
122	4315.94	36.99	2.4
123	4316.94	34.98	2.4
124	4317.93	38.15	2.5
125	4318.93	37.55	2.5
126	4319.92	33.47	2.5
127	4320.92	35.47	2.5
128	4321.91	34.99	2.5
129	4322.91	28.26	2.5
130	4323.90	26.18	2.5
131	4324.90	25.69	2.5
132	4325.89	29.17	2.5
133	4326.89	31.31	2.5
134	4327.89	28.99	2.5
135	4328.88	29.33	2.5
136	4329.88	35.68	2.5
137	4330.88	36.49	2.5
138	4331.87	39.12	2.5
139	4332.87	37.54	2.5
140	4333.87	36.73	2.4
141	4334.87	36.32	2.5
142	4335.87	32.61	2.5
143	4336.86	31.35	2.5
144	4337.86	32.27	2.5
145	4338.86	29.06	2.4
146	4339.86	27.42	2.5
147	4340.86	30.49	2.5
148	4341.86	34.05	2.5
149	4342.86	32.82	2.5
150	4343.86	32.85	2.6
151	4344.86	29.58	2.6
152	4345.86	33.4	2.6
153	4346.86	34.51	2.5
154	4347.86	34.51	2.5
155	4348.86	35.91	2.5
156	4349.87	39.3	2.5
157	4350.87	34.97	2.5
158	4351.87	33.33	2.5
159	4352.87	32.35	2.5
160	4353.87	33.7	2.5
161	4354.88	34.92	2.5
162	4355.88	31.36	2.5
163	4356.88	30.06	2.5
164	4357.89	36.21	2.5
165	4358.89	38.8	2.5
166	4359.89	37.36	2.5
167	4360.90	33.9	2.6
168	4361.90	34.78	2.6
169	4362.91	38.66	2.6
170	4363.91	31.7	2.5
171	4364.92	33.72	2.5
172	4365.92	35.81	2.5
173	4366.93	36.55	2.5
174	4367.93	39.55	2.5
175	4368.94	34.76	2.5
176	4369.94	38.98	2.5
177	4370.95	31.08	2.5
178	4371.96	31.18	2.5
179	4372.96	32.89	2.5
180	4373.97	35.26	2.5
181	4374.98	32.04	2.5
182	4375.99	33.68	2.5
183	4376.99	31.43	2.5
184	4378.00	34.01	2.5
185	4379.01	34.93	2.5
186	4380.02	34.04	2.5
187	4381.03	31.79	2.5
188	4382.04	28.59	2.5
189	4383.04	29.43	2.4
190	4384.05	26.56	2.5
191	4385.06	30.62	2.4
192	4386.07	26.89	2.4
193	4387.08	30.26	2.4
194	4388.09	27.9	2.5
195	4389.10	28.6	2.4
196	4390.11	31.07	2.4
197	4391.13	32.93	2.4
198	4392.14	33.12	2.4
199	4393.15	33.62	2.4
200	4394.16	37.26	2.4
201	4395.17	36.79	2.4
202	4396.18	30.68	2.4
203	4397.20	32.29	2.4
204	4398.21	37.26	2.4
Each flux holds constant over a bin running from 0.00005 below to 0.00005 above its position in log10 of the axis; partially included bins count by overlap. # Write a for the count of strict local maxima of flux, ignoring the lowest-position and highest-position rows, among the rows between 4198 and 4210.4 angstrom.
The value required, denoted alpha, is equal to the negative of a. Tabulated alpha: -3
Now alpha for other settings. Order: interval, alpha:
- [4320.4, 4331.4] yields -1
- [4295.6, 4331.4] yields -9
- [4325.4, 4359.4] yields -7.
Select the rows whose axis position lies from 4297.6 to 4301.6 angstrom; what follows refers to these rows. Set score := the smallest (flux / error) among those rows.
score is 8.8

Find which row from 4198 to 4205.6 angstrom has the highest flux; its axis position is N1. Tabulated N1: 4205.10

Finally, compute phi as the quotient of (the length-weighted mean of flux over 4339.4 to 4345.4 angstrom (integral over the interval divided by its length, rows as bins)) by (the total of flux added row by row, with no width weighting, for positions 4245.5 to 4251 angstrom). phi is 0.174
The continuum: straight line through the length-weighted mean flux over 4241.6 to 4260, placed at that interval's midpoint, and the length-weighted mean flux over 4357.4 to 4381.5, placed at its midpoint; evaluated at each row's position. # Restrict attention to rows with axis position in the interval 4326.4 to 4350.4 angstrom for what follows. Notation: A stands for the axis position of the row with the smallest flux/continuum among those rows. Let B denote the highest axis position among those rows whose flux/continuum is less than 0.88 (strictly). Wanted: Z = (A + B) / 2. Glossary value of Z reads 4342.4 angstrom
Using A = 4339.86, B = 4344.86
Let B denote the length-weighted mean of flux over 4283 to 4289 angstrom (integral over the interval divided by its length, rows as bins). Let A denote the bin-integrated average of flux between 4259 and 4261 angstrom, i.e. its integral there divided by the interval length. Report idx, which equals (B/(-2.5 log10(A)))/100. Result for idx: -0.083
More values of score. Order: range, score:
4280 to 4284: 11.9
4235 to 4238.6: 9.8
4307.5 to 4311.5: 7.3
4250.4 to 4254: 10.8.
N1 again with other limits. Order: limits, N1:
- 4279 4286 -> 4284.26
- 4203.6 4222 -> 4212.85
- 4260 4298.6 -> 4284.26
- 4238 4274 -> 4240.10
